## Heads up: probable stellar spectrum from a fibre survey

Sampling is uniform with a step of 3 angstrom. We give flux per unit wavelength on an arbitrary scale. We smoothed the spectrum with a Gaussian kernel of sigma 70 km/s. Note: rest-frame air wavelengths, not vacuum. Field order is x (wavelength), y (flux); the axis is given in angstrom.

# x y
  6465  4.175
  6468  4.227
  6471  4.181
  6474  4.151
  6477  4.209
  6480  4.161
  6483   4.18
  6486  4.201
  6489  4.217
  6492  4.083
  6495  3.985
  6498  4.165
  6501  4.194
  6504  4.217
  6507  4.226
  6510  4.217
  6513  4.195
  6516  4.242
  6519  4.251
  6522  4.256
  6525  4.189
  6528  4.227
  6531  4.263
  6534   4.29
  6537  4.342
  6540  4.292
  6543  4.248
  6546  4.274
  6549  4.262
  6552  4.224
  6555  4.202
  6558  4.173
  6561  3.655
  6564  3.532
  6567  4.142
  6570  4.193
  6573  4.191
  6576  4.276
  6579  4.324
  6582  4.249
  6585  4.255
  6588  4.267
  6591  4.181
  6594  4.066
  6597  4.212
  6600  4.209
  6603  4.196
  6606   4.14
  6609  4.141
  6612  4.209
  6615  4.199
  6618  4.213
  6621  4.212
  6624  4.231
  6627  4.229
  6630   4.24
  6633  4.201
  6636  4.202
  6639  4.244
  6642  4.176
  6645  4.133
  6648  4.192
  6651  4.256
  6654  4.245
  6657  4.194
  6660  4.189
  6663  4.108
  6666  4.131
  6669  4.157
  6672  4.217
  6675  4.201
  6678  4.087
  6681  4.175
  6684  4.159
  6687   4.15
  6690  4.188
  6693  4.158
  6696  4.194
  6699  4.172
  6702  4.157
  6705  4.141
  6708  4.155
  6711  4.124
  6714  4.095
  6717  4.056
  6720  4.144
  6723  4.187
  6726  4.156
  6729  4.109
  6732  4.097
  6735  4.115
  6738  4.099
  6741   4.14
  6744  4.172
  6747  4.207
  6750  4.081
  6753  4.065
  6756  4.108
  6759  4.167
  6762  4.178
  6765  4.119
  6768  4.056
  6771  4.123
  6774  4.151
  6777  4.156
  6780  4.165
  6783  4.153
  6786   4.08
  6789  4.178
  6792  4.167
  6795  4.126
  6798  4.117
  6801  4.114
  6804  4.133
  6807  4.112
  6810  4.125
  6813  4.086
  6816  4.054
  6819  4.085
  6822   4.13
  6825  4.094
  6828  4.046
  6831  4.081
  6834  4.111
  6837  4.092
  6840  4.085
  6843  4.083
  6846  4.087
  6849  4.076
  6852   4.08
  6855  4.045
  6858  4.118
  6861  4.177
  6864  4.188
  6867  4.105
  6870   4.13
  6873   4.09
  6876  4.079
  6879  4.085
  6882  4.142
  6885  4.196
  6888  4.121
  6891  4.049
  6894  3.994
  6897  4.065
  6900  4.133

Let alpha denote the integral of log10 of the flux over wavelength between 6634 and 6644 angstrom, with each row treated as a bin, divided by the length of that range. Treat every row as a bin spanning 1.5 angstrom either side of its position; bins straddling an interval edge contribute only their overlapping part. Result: 0.624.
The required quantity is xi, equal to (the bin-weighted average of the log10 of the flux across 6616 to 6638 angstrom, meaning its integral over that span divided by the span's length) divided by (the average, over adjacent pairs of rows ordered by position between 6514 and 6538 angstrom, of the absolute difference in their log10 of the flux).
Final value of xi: 183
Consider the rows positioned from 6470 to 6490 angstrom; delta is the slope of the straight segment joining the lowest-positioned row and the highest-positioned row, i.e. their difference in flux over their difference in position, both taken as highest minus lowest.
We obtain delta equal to 0.002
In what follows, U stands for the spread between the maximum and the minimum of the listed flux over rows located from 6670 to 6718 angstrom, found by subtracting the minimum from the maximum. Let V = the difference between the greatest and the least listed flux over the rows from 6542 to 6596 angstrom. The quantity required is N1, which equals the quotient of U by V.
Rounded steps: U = 0.16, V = 0.79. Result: 0.2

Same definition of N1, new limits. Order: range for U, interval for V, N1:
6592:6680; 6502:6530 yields 2.8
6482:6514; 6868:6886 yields 2.1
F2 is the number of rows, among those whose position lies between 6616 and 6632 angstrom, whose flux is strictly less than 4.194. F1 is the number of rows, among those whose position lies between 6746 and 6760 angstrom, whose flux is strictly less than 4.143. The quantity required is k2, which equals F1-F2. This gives 3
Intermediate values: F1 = 3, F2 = 0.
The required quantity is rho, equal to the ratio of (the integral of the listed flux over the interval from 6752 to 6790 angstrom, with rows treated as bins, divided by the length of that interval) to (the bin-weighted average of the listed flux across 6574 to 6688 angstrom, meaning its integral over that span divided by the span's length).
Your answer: 0.98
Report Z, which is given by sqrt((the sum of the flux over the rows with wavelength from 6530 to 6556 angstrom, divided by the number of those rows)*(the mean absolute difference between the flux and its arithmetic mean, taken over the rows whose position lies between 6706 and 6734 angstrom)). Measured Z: 0.37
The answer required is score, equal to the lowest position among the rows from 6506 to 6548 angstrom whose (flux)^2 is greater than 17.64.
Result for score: 6507 angstrom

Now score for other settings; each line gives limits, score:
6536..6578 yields 6537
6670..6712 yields 6672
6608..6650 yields 6612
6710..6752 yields 6747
